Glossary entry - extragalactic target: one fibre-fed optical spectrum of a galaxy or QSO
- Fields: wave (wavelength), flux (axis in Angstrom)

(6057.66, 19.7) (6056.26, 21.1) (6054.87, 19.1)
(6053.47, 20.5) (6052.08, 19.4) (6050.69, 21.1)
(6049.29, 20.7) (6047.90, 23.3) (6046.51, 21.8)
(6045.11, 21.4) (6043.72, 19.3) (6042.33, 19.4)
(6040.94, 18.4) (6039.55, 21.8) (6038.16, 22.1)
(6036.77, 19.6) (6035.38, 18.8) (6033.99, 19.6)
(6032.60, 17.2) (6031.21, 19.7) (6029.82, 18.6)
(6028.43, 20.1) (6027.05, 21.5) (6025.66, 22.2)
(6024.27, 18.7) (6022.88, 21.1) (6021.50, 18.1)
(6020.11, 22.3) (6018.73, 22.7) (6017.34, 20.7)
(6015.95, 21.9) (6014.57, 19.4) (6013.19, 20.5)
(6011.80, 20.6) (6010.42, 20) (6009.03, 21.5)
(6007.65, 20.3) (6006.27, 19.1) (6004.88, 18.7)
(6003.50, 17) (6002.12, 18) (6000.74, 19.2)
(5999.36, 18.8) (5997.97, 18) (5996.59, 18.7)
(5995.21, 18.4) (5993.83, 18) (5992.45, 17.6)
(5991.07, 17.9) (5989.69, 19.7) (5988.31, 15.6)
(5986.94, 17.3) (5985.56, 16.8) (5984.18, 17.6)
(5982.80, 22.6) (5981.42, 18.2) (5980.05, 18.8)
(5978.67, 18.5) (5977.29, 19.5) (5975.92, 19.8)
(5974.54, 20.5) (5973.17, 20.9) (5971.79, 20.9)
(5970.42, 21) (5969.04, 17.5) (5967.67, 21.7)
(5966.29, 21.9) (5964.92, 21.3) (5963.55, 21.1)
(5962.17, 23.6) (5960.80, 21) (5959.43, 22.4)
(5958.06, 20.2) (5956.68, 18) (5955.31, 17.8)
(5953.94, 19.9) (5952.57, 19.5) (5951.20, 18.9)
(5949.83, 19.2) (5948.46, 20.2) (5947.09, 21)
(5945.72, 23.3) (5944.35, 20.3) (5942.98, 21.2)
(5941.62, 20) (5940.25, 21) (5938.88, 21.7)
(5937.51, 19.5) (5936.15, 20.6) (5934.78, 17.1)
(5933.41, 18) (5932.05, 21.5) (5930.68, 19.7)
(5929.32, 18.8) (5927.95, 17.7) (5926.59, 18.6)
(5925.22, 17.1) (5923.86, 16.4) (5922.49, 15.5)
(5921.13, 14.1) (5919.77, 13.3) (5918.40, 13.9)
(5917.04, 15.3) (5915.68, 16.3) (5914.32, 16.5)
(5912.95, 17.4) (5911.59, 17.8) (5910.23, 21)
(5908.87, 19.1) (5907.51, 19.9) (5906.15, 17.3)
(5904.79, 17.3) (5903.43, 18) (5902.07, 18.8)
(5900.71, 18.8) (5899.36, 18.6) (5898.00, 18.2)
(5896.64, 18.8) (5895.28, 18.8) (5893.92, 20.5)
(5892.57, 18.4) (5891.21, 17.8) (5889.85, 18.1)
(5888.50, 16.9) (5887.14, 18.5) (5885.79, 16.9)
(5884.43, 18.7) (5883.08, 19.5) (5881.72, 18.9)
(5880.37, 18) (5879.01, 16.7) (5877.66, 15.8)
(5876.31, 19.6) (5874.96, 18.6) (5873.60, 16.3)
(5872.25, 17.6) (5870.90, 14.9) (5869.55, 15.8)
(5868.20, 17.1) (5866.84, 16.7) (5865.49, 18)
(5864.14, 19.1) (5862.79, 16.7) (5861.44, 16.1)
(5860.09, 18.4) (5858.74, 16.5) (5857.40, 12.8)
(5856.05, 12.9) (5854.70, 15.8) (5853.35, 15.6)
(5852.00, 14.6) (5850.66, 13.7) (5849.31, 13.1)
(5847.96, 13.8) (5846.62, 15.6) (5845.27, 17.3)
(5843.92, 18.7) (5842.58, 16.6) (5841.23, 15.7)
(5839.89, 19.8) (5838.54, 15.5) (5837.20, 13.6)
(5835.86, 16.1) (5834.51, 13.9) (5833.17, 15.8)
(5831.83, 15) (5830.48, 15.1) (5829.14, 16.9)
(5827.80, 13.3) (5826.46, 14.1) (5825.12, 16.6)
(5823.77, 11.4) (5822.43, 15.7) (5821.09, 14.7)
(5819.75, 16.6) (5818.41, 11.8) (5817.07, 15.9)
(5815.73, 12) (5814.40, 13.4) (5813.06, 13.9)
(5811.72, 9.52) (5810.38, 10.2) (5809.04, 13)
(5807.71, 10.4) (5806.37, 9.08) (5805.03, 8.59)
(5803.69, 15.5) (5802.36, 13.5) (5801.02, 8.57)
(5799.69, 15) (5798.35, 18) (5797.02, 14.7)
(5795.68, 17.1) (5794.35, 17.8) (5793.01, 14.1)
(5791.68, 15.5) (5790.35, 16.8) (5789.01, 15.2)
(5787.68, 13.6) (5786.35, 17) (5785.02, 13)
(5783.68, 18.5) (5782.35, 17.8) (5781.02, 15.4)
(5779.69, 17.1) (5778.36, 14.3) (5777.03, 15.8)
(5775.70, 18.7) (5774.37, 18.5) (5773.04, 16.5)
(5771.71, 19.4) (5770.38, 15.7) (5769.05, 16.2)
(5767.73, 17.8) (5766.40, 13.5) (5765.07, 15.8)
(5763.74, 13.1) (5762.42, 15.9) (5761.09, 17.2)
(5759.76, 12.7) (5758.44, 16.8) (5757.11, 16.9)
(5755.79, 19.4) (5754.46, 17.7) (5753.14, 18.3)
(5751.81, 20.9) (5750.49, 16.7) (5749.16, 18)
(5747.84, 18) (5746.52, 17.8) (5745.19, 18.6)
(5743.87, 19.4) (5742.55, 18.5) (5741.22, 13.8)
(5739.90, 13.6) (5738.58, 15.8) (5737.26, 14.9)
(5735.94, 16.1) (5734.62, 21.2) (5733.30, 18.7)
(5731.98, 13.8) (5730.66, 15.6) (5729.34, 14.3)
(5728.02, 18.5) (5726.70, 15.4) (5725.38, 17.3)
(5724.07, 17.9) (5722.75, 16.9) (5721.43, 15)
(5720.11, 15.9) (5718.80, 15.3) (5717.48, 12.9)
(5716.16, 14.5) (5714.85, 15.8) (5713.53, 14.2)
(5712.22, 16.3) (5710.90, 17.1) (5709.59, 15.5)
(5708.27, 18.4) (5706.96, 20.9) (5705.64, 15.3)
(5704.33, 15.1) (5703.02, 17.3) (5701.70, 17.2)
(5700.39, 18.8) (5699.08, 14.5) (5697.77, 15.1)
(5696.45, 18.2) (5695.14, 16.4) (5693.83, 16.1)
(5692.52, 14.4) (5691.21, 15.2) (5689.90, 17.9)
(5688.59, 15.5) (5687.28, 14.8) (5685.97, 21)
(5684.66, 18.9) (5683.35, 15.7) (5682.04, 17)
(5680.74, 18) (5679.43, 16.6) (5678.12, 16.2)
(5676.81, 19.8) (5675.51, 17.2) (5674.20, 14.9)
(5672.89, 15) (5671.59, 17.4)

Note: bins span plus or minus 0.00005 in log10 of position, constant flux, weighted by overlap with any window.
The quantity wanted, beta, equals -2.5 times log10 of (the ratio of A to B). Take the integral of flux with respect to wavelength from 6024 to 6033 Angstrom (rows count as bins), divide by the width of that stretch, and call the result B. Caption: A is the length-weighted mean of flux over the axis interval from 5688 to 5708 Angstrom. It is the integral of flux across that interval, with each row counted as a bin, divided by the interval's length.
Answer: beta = 0.2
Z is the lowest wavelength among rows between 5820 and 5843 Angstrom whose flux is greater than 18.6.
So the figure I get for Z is 5839.89 Angstrom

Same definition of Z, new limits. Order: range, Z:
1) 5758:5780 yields 5771.71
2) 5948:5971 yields 5948.46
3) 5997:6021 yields 5999.36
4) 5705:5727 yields 5706.96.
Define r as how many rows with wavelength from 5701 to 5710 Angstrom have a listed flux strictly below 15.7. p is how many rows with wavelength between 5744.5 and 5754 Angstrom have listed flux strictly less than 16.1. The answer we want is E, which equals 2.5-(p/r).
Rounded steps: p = 0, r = 3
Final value 2.50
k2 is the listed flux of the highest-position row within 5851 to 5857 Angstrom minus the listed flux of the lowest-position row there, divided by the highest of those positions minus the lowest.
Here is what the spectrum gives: -0.42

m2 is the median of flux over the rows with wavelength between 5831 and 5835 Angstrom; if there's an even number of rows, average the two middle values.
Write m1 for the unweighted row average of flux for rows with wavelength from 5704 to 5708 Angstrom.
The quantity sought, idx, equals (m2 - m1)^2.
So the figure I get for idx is 4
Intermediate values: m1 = 17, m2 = 15.0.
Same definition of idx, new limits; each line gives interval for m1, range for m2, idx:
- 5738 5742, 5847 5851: 0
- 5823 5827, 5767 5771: 5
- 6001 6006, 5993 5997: 0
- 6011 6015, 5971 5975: 1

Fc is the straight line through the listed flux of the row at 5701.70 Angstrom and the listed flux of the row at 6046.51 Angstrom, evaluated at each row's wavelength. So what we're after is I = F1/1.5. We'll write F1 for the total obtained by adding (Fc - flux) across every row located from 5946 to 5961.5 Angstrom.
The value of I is 5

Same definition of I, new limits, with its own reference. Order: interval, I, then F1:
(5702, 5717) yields 7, 10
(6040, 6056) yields 10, 16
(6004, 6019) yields 6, 9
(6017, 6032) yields 7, 11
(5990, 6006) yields 22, 32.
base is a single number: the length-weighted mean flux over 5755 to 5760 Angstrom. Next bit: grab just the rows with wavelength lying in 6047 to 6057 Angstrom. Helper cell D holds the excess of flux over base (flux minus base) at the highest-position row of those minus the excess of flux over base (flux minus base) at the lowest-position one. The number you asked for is -2.2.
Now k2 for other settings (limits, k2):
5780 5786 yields -0.60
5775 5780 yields -0.40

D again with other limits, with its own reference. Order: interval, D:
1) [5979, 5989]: -3.2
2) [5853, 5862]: 0.5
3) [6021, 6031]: 0.5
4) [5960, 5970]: -3.5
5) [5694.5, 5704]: 0.9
